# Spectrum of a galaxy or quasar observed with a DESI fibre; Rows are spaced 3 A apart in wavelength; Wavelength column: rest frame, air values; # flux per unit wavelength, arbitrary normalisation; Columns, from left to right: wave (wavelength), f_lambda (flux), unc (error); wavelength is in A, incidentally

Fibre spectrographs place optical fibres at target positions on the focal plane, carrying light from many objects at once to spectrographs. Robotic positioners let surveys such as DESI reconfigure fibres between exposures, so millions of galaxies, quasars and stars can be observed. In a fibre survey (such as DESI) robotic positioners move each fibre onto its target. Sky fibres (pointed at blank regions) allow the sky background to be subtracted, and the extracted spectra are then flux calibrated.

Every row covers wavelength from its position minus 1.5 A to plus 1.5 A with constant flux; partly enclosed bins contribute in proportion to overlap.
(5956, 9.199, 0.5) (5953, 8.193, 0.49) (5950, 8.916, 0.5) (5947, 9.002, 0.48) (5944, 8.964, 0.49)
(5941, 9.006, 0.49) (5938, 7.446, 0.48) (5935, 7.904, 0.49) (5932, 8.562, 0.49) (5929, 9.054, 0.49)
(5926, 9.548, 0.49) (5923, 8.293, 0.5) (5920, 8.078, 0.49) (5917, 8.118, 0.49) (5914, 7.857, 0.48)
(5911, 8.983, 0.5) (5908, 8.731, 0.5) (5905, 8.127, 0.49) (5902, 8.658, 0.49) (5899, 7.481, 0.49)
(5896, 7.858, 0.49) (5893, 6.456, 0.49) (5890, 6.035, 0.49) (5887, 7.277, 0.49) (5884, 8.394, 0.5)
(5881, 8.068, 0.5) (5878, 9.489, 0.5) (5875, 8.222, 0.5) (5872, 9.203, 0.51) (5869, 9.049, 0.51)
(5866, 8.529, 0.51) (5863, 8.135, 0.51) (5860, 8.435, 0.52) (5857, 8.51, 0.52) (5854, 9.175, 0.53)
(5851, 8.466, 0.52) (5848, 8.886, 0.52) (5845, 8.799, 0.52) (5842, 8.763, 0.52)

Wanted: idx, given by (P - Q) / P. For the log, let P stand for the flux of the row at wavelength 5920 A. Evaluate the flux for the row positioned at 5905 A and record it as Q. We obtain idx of -0.01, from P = 8.078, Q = 8.127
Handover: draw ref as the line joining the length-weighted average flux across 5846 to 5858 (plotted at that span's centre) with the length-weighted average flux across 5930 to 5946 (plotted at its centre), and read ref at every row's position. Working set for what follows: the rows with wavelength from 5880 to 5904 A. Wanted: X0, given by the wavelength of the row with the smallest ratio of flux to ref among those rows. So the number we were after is 5890 A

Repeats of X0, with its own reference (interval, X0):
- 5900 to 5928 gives 5914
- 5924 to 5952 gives 5938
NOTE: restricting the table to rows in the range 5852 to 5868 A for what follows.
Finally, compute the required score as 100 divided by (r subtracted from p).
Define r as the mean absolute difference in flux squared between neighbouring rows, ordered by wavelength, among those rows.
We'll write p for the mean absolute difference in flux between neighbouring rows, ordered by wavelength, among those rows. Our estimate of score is -17.3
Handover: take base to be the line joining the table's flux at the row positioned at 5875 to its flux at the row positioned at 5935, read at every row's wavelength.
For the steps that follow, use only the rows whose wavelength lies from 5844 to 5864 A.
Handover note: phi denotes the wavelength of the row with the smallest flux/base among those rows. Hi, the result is 5863 A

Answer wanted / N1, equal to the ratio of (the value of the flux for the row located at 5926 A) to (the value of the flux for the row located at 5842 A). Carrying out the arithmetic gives 1.09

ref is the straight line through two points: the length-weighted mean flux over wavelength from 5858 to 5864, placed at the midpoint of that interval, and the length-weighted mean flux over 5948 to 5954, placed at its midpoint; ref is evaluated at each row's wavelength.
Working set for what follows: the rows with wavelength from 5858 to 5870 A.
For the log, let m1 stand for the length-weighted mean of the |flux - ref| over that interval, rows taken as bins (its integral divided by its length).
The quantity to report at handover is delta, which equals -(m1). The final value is -0.28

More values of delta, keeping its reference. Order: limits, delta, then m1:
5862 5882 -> -0.51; 0.51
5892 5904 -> -0.86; 0.86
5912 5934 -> -0.47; 0.47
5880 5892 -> -1.02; 1.02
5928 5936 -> -0.37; 0.37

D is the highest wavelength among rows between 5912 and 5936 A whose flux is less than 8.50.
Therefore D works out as 5935 A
